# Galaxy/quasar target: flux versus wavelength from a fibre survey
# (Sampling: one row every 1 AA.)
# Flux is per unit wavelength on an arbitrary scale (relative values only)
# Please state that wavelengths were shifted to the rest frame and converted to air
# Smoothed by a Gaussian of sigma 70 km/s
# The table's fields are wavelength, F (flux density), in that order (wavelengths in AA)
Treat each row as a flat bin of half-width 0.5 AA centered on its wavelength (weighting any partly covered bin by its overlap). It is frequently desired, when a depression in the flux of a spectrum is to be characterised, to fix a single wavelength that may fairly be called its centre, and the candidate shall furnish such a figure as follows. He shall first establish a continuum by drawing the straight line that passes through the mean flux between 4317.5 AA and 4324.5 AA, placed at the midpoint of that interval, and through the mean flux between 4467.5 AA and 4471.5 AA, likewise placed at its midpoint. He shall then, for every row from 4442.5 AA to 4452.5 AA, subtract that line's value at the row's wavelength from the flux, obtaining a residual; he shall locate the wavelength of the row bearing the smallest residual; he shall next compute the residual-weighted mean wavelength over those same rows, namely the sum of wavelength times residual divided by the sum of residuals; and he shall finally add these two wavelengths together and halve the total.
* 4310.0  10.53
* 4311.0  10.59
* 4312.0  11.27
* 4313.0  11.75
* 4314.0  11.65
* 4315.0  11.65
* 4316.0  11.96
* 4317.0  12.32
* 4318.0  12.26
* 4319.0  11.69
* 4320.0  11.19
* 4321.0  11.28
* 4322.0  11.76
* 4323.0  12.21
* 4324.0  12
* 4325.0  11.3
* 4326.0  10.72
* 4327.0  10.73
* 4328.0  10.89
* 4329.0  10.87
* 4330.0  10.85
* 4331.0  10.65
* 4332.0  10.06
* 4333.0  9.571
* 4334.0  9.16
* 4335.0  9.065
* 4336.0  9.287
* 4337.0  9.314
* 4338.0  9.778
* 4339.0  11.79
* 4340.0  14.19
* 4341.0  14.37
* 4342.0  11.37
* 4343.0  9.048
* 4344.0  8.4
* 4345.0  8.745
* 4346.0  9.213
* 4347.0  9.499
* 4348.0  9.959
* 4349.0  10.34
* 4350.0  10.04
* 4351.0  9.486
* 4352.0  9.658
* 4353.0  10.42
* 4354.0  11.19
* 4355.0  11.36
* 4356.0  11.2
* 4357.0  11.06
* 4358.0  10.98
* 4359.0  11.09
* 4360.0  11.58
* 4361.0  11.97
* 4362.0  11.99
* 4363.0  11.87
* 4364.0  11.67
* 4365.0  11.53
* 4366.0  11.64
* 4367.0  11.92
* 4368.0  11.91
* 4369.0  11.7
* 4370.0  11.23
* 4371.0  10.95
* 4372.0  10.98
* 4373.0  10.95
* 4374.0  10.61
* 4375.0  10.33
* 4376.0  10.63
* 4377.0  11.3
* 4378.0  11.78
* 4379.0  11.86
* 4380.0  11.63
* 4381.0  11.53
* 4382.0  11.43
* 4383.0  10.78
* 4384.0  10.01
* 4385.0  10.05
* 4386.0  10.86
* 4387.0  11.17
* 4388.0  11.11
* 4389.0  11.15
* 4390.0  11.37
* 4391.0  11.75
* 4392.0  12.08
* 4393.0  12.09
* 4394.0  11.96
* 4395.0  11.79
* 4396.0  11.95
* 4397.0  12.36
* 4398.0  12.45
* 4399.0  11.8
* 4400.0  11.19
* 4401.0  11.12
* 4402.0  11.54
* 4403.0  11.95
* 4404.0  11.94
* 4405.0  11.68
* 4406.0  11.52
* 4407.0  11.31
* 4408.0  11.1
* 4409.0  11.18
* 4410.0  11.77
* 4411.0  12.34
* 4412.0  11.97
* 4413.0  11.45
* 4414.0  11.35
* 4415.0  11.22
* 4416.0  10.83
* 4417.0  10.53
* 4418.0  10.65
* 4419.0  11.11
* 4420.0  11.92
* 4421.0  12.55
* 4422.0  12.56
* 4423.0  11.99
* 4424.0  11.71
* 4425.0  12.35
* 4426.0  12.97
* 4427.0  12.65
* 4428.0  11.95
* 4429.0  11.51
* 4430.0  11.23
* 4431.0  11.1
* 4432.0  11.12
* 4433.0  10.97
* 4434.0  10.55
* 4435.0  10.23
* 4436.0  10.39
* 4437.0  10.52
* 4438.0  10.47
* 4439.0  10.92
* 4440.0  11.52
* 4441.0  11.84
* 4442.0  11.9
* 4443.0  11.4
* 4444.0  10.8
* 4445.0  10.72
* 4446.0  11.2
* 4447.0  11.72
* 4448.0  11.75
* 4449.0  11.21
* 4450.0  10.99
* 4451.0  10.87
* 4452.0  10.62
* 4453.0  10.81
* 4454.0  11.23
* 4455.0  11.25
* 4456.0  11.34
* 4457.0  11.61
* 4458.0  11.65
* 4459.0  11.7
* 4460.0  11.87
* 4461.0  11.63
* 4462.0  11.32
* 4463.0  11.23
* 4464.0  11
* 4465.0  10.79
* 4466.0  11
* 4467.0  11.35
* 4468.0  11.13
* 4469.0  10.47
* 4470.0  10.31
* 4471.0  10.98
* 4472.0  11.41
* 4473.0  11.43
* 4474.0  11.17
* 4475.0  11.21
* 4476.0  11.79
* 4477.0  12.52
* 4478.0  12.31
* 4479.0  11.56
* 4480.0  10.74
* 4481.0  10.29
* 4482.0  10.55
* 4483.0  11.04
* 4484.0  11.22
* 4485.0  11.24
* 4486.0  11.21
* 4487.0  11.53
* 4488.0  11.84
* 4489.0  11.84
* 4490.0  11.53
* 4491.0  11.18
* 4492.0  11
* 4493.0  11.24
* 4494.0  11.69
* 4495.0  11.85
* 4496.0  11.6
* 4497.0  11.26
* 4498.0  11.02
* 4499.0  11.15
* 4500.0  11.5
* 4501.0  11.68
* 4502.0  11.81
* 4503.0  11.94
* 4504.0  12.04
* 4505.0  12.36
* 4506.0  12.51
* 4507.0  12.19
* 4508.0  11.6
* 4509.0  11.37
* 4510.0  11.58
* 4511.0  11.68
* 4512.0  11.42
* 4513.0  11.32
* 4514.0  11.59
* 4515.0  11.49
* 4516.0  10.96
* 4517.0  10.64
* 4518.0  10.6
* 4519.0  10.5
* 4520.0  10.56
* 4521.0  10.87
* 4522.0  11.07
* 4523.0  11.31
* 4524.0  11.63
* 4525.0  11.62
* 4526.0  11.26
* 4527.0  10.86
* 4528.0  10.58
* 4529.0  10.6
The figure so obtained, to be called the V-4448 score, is 4449.4 AA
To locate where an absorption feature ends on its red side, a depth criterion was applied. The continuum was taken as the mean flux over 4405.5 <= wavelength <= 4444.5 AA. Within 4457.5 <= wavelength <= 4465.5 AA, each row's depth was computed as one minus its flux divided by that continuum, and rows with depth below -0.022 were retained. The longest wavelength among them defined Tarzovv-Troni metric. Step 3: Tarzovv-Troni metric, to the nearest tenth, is 4460.0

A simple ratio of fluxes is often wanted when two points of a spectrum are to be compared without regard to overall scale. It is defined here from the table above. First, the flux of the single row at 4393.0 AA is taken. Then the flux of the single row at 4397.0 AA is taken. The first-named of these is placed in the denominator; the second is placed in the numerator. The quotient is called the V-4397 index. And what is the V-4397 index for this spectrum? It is 1.02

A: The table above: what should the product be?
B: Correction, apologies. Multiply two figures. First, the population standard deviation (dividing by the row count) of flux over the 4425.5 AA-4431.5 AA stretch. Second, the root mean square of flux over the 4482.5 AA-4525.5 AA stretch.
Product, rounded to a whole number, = 8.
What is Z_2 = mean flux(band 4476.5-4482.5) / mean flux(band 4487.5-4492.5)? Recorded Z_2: 0.99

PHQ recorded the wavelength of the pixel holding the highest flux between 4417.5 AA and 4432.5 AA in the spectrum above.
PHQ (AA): 4426.0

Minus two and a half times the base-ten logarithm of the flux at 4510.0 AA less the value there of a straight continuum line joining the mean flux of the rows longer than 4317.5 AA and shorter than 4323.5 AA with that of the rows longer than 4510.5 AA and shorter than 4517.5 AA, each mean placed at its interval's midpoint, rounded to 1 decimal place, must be 1.4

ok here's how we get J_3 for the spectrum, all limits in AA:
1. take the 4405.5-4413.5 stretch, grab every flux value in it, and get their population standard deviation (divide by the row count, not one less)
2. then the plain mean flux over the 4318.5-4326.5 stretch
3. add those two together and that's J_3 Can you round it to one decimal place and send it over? 11.9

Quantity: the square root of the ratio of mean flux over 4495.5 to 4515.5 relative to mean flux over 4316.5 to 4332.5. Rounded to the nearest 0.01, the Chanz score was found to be 1.02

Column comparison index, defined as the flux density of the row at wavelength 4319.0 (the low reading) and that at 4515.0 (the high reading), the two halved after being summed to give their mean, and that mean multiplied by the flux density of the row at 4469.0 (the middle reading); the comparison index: 121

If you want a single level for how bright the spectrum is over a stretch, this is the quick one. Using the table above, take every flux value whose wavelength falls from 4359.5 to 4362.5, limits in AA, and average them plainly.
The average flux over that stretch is 11.8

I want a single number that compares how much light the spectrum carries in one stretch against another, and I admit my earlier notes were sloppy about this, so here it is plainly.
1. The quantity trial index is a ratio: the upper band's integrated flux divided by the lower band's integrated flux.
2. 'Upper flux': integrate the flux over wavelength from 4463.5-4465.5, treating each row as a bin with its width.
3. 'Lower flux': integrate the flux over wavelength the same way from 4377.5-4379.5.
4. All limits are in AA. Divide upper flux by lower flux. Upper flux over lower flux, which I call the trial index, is 0.92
